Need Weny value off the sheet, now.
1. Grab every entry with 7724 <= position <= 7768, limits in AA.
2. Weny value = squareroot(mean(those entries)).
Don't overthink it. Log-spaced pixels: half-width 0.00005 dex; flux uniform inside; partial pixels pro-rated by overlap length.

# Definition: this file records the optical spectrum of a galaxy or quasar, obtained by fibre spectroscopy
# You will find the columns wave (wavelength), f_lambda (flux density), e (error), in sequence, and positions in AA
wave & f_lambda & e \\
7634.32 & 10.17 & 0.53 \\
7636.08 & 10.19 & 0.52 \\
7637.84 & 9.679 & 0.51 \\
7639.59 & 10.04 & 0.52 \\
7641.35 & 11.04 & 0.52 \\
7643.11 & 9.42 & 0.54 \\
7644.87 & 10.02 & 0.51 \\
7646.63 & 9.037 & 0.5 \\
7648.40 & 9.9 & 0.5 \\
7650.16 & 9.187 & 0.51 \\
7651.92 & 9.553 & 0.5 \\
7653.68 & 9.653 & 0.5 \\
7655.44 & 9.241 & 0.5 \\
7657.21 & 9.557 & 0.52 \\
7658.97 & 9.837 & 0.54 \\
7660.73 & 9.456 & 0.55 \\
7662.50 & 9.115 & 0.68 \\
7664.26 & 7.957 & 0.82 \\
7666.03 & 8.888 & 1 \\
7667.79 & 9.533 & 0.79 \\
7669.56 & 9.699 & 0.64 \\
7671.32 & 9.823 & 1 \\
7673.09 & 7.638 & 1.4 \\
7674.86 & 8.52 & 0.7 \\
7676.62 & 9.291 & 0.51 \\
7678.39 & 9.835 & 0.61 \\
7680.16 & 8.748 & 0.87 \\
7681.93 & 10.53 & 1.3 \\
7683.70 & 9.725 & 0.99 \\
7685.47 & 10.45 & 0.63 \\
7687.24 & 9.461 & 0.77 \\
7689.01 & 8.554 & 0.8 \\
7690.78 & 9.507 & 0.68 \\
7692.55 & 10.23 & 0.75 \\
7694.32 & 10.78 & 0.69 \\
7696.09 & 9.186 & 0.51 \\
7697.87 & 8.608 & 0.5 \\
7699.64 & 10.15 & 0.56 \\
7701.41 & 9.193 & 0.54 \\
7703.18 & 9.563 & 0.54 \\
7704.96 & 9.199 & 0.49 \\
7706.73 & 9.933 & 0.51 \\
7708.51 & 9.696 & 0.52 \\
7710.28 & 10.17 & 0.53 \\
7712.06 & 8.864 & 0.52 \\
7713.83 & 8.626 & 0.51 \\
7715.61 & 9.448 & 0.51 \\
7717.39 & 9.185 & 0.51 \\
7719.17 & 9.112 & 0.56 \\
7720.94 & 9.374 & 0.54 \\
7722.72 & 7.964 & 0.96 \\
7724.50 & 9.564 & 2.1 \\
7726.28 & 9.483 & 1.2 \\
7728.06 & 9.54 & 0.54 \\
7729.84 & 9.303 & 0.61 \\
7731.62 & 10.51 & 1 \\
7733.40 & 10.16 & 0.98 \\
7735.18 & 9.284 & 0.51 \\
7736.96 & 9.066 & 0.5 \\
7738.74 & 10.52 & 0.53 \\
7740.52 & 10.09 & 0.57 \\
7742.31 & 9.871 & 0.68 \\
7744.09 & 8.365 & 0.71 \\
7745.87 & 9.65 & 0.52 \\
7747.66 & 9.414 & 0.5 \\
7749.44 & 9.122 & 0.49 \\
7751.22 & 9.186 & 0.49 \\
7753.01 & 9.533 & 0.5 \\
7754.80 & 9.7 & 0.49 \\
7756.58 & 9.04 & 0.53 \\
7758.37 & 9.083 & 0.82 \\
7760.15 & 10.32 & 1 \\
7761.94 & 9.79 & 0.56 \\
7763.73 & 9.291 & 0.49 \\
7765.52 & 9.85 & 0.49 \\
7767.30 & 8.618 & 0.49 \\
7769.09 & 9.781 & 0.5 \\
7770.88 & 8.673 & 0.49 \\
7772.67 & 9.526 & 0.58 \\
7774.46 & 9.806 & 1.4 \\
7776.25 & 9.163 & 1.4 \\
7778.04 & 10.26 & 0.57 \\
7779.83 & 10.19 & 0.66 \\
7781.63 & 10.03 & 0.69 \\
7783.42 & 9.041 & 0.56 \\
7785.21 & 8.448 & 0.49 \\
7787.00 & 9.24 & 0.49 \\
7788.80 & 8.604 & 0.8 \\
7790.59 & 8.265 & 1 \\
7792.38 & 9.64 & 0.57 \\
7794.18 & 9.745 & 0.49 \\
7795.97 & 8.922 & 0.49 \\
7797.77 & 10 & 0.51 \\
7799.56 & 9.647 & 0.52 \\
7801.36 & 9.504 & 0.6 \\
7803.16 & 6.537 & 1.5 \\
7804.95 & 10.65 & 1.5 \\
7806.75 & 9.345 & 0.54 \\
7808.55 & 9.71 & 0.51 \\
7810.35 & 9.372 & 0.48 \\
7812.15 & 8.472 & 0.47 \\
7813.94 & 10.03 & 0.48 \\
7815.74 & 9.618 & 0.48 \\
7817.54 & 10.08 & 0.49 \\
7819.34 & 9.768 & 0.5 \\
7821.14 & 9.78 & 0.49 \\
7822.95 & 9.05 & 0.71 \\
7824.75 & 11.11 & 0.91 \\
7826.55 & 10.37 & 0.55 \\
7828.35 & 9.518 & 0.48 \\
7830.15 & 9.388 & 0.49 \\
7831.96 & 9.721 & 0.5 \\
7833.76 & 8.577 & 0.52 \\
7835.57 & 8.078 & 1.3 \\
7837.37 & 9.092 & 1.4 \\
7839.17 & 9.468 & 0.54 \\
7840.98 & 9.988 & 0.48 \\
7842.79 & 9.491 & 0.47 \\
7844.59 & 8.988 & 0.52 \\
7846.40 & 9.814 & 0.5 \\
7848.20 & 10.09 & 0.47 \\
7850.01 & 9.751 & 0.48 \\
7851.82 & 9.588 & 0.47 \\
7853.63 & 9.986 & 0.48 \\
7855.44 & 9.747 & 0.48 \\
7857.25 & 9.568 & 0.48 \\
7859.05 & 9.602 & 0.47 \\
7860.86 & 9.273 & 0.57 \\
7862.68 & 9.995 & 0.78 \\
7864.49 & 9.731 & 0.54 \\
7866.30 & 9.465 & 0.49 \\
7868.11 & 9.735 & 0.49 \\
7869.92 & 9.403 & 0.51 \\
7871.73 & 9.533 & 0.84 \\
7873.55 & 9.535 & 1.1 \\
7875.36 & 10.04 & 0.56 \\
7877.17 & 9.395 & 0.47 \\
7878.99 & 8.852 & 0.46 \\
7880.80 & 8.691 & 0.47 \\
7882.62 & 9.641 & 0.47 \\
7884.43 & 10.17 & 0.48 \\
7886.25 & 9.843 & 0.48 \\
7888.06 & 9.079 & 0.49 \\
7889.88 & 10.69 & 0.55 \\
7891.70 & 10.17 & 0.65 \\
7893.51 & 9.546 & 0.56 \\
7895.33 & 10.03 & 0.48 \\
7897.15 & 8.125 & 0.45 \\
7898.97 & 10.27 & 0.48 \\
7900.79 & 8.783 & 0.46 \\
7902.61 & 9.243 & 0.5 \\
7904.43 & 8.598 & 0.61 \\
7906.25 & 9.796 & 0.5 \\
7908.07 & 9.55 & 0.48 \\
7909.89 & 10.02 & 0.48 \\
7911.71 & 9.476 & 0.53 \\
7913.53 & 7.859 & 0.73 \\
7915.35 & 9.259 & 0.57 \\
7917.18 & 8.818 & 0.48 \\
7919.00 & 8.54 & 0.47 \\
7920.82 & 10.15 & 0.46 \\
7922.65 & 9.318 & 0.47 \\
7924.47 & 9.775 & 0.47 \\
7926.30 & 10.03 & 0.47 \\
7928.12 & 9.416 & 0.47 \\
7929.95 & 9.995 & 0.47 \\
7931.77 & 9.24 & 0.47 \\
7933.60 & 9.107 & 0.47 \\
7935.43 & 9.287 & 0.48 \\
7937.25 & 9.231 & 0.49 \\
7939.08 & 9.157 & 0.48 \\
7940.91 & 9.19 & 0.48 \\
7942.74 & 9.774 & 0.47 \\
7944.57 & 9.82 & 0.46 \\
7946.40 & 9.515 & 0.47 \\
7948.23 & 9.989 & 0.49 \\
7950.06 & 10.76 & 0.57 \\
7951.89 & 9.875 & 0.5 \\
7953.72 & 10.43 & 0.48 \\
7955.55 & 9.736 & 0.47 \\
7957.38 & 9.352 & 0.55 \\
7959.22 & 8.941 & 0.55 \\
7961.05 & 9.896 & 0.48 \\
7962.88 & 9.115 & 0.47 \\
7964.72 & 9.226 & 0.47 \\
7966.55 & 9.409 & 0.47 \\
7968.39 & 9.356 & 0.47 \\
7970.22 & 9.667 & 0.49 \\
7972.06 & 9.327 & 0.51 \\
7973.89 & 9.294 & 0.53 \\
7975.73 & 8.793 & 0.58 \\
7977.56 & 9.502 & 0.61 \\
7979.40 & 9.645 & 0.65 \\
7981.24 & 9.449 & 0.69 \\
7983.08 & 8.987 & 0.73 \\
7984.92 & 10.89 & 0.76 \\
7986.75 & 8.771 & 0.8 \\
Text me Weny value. 3.09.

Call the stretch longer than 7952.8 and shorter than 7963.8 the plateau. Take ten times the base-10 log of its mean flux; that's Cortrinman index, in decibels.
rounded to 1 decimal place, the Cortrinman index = 9.8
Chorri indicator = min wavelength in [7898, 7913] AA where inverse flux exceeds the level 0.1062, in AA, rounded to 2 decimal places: 7900.79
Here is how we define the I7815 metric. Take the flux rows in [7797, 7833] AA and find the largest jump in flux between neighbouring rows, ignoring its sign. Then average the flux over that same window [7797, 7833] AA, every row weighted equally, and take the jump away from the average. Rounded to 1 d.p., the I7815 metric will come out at 5.5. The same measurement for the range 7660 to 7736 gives 7.2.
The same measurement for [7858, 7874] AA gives 8.9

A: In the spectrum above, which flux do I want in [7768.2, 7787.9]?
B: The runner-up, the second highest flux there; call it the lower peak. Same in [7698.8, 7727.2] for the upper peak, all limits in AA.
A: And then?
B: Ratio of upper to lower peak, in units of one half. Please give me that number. 1.99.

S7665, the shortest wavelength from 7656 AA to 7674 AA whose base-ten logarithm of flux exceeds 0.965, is 7657.21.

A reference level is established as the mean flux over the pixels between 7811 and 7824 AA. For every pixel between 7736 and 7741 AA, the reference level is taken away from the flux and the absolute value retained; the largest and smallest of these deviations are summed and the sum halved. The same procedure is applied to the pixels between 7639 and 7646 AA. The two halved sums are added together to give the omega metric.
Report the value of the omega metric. 1.5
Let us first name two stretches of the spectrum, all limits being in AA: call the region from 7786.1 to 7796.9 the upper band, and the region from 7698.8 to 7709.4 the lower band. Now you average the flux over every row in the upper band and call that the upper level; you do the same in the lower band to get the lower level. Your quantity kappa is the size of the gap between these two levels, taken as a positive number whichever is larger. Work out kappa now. 0.55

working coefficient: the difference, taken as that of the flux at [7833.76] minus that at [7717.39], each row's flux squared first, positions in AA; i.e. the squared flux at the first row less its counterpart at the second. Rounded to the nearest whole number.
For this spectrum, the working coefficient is -11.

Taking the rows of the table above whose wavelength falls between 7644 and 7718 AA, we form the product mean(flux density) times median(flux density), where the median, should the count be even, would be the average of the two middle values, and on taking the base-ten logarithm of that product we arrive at 1.951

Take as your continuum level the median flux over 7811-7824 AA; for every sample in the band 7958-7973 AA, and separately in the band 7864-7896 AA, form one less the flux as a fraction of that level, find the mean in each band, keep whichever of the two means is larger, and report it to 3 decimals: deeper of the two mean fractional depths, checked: 0.041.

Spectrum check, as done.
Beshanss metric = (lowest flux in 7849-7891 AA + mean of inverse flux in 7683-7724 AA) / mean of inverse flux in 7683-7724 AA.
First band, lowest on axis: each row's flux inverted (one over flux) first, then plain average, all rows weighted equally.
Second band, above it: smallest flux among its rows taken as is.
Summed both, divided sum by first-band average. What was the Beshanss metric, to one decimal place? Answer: 82.6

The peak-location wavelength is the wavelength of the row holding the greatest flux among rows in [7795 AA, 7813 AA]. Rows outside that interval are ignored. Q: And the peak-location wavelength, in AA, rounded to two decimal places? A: 7804.95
